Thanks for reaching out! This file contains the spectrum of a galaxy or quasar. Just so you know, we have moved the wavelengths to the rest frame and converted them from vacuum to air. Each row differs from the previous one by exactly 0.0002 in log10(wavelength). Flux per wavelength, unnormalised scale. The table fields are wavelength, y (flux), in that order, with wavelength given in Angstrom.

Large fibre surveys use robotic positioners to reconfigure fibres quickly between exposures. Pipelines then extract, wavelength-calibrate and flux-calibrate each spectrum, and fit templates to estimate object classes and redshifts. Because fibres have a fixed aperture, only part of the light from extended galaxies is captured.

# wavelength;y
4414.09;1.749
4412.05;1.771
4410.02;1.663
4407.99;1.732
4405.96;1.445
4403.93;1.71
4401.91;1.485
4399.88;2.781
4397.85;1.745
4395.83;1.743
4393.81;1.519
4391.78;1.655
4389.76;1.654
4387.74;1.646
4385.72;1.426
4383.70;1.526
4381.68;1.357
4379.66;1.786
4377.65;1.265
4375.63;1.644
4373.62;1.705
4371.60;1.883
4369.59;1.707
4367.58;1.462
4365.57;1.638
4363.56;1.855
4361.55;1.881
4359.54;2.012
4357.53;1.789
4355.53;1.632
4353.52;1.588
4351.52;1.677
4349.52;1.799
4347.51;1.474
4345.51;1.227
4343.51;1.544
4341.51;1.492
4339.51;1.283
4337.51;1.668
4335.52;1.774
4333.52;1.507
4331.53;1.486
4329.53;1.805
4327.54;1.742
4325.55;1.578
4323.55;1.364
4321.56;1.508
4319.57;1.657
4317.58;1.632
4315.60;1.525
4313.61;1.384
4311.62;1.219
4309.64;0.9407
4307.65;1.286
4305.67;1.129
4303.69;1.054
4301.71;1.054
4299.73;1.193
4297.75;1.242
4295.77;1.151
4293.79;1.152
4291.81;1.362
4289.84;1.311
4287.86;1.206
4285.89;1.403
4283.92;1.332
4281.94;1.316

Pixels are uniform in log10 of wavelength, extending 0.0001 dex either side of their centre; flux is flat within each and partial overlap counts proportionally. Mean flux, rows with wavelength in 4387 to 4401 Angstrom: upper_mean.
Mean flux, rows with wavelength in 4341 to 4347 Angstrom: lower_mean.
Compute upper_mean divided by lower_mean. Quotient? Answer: 1.28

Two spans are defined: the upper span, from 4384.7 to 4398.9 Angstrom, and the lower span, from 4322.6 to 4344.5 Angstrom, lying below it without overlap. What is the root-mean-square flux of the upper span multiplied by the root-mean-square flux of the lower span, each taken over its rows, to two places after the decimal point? 2.57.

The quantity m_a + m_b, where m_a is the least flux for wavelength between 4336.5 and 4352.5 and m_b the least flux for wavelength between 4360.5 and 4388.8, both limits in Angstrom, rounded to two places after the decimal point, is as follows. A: 2.49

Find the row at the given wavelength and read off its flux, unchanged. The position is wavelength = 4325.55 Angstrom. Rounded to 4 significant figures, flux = 1.578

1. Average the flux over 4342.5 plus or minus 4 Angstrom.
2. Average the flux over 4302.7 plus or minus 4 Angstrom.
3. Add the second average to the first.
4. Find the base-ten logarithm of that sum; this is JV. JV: 0.397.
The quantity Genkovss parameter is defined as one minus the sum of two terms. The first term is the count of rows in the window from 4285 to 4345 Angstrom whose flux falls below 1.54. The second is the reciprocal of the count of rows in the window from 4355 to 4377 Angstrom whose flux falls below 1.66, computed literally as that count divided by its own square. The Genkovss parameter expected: -21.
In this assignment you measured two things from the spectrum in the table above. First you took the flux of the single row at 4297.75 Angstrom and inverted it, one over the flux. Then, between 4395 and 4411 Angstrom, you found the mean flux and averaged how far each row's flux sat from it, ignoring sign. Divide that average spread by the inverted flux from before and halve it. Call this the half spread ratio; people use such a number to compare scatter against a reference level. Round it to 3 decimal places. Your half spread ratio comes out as 0.154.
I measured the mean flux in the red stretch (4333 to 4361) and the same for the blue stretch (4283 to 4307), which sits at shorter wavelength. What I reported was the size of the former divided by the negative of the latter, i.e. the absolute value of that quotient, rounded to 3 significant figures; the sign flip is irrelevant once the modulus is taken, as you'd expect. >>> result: 1.32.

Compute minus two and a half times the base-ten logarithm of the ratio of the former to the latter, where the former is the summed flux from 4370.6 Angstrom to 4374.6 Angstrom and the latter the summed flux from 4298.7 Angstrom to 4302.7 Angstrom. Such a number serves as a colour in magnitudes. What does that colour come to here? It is -0.51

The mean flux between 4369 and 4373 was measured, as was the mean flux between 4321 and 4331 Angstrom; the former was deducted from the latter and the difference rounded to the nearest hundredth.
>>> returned -0.20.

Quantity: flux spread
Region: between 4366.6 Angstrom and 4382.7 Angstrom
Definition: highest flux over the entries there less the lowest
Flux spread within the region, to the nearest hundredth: 0.62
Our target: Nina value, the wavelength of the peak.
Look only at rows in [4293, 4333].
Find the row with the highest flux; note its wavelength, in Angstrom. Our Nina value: 4329.53 Angstrom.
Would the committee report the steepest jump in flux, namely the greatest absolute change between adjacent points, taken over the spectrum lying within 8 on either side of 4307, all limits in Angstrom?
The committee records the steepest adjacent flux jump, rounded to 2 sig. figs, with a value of 0.35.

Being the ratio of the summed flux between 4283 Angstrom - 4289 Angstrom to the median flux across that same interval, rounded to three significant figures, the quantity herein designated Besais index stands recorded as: 2.96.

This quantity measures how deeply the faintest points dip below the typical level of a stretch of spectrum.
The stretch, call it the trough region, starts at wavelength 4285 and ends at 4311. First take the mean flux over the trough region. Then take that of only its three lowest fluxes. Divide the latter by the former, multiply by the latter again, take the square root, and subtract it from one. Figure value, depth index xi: 0.07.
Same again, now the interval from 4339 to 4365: -0.04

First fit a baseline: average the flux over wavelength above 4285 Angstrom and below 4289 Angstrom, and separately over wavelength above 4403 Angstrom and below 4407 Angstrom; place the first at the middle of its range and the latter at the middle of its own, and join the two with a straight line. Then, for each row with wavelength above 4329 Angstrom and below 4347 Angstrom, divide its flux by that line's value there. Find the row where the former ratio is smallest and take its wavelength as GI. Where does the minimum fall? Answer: 4345.51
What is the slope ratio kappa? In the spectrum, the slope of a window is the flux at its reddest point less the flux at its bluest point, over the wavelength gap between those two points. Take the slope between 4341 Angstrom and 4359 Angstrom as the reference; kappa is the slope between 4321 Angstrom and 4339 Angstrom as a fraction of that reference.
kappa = 0.5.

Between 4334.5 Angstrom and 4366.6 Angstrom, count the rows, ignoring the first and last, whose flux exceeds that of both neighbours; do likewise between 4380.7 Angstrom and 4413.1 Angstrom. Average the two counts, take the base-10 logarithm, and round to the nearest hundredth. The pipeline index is 0.60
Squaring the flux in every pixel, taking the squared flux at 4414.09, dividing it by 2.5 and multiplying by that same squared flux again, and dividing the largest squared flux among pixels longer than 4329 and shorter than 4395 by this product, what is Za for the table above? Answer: 1.1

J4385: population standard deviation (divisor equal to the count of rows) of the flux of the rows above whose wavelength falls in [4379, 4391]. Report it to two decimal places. 0.15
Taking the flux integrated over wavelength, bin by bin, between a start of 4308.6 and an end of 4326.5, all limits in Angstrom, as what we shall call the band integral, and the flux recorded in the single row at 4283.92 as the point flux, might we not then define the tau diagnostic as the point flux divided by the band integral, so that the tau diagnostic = 0.052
